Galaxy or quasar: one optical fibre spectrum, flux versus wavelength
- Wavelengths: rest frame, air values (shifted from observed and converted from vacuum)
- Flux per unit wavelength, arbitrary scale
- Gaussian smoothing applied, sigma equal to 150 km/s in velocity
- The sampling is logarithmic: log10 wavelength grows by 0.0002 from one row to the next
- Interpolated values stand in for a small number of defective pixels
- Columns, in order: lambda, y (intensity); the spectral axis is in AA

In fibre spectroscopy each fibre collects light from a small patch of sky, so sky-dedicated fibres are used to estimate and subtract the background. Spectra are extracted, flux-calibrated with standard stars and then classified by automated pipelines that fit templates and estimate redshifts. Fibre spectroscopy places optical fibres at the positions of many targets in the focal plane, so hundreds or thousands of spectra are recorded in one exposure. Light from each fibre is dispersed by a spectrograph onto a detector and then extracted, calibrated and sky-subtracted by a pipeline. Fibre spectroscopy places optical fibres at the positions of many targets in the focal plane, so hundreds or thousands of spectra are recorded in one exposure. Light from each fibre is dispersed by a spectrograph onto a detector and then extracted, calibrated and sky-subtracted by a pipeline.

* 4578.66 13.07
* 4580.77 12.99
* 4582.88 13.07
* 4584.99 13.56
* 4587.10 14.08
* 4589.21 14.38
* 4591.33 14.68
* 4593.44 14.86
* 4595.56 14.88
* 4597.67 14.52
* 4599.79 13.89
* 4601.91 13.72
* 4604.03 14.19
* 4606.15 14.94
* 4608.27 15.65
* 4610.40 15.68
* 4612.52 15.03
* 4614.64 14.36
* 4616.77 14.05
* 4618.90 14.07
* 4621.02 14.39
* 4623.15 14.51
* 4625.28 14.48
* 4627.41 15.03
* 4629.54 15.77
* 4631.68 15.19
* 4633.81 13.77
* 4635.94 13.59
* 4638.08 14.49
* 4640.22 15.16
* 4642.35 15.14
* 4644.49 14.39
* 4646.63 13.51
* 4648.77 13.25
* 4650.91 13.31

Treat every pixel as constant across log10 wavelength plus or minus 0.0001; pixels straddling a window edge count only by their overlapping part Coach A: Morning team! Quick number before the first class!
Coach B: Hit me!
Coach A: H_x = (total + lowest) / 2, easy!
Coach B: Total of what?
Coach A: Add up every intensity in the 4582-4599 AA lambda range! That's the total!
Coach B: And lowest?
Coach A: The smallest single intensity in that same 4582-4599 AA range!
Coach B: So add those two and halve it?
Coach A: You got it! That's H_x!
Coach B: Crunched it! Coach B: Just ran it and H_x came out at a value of 64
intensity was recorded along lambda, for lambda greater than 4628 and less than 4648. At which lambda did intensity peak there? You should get 4629.54 AA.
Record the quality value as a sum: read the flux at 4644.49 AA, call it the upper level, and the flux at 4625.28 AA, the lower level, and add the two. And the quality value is 28.9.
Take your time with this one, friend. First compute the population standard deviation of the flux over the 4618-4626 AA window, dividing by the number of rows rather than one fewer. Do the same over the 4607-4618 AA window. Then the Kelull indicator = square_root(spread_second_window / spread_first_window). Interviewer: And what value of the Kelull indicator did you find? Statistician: 1.9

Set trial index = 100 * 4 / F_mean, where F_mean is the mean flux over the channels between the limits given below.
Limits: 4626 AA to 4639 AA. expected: 27.3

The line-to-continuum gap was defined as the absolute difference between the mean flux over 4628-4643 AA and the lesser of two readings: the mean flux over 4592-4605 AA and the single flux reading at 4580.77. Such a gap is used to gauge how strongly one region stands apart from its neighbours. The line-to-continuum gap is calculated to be 1.7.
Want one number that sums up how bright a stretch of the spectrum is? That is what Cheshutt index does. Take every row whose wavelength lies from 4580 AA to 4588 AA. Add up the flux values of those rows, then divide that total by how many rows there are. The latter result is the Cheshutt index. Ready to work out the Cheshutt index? 13.4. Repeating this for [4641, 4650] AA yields 14.1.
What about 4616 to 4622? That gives 14.2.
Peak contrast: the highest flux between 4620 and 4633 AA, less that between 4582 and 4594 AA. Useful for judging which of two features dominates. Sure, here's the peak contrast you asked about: 0.91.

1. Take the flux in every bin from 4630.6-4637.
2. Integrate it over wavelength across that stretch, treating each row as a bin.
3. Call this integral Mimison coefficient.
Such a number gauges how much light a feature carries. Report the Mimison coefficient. 91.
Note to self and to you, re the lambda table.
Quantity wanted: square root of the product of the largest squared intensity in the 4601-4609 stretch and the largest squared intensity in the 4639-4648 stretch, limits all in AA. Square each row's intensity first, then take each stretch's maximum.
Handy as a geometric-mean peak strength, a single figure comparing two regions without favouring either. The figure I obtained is 237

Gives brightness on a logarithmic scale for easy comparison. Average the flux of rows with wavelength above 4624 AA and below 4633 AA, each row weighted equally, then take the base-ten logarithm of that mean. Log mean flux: 1.18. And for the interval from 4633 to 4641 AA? 1.15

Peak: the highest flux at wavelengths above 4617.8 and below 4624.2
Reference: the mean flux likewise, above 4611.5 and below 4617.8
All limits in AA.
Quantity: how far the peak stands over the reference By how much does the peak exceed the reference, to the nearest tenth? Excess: 0.0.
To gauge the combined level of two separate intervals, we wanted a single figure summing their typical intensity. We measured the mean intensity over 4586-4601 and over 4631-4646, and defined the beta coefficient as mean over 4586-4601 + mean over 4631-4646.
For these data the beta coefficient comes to 29.0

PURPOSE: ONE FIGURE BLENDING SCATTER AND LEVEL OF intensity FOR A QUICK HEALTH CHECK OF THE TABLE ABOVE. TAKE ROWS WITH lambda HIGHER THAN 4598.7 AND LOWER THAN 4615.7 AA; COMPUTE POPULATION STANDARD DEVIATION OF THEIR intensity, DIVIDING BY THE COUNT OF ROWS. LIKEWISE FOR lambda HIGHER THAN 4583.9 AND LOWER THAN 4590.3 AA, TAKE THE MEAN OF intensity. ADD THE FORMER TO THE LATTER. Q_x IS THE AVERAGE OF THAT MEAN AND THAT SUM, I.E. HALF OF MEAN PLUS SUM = 14.4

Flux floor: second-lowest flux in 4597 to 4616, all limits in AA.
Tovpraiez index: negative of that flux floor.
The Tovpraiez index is -13.9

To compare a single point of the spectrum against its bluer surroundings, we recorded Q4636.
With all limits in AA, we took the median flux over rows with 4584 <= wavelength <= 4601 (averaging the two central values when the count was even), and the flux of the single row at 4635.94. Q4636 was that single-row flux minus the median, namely -0.9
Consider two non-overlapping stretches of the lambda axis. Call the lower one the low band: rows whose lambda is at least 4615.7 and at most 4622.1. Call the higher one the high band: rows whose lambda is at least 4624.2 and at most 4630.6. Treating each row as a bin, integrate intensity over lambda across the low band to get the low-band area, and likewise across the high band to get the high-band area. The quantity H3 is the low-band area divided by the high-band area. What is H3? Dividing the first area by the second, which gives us 0.94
